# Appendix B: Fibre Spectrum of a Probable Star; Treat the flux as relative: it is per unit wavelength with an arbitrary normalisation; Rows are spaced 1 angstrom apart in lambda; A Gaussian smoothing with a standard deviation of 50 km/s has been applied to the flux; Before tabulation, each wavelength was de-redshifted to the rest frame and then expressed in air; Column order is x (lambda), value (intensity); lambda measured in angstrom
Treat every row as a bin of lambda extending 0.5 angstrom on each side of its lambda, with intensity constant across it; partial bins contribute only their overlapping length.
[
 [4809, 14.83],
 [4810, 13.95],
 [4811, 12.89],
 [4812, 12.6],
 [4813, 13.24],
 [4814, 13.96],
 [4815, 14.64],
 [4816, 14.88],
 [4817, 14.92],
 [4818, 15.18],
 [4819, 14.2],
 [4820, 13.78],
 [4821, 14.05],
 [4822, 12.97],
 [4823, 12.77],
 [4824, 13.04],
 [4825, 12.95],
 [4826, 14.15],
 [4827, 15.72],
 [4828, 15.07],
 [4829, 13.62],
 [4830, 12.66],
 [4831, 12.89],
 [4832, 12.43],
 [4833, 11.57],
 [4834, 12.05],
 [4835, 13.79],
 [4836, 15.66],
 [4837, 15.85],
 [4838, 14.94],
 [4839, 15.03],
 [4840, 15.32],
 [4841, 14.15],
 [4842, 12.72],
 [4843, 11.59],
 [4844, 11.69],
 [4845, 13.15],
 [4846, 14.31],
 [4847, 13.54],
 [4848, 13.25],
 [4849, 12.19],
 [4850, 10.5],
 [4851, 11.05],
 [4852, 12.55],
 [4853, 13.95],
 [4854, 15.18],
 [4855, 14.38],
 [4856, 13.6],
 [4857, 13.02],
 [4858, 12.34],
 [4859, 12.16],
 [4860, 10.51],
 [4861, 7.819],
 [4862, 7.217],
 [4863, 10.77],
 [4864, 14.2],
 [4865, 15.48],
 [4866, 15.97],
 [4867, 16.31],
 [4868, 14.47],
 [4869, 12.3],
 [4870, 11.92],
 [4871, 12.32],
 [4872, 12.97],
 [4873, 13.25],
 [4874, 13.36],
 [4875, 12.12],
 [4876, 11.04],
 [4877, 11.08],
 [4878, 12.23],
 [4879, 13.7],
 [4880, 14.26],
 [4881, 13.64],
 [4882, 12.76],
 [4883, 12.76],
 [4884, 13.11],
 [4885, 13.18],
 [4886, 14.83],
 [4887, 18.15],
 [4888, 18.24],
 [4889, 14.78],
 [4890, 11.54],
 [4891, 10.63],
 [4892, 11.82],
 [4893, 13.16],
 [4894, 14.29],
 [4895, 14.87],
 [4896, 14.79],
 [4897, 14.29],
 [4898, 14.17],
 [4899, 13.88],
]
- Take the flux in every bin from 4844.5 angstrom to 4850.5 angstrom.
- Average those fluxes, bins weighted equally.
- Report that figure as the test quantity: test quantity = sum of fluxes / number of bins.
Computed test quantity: 12.8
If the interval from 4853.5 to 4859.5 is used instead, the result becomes 13.4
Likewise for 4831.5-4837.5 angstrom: 13.6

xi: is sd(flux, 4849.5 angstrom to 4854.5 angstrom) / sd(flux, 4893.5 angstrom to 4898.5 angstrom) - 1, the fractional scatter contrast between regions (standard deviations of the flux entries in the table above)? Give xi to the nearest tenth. 5.1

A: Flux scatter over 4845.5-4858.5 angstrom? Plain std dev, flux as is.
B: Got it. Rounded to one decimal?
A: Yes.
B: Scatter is 1.3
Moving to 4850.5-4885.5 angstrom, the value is 1.9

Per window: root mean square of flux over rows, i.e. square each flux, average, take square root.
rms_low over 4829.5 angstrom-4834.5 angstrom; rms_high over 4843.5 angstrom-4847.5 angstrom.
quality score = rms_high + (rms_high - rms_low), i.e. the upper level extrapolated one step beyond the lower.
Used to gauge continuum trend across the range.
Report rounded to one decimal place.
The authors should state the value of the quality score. 14.1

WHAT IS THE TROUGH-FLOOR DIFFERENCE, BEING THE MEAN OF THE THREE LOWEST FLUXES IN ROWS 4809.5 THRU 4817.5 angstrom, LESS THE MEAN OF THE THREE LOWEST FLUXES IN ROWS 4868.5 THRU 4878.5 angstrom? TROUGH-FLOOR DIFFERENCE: 2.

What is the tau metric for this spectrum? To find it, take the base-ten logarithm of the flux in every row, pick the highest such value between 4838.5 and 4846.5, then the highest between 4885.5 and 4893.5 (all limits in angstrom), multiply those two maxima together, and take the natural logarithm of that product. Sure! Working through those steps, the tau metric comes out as 0.40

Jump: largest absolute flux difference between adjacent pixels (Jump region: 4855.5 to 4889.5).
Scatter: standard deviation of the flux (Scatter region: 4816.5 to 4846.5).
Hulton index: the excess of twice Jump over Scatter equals 5.8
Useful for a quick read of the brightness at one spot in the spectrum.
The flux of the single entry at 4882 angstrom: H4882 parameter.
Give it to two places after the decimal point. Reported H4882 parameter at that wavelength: 12.76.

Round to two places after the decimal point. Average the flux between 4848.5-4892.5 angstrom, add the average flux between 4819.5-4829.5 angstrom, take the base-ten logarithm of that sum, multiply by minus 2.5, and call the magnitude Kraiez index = -3.57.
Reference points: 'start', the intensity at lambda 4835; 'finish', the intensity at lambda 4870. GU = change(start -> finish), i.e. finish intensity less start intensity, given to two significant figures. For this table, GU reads -1.9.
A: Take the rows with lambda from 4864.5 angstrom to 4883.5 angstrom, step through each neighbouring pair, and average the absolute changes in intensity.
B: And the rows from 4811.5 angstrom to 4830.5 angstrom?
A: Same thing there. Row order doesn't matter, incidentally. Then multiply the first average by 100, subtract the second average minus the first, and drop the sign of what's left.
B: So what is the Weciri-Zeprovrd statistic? 76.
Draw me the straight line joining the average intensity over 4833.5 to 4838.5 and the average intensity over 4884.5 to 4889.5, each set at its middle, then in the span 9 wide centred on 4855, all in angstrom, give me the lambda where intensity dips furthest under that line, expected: 4851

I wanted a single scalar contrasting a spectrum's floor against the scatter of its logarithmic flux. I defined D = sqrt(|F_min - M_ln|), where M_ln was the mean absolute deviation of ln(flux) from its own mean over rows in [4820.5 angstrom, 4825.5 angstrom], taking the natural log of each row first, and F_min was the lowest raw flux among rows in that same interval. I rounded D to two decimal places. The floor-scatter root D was 3.57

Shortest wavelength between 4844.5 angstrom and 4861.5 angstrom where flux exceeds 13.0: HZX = 4845 angstrom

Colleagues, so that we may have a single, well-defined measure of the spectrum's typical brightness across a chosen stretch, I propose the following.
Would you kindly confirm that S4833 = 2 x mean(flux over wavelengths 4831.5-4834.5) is 24.0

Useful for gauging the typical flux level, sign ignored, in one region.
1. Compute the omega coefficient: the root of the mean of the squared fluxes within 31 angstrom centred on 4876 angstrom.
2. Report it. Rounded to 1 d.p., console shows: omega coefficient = 13.3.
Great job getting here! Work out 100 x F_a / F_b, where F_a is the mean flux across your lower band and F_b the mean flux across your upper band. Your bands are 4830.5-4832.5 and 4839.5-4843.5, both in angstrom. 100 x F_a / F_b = 94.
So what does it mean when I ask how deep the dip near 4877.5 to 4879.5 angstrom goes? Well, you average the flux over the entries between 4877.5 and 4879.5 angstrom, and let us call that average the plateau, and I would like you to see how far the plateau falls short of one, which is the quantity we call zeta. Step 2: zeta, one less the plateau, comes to -12.0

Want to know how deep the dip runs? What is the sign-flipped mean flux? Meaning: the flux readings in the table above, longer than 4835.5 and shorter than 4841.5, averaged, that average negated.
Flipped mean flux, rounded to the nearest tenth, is -15.2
